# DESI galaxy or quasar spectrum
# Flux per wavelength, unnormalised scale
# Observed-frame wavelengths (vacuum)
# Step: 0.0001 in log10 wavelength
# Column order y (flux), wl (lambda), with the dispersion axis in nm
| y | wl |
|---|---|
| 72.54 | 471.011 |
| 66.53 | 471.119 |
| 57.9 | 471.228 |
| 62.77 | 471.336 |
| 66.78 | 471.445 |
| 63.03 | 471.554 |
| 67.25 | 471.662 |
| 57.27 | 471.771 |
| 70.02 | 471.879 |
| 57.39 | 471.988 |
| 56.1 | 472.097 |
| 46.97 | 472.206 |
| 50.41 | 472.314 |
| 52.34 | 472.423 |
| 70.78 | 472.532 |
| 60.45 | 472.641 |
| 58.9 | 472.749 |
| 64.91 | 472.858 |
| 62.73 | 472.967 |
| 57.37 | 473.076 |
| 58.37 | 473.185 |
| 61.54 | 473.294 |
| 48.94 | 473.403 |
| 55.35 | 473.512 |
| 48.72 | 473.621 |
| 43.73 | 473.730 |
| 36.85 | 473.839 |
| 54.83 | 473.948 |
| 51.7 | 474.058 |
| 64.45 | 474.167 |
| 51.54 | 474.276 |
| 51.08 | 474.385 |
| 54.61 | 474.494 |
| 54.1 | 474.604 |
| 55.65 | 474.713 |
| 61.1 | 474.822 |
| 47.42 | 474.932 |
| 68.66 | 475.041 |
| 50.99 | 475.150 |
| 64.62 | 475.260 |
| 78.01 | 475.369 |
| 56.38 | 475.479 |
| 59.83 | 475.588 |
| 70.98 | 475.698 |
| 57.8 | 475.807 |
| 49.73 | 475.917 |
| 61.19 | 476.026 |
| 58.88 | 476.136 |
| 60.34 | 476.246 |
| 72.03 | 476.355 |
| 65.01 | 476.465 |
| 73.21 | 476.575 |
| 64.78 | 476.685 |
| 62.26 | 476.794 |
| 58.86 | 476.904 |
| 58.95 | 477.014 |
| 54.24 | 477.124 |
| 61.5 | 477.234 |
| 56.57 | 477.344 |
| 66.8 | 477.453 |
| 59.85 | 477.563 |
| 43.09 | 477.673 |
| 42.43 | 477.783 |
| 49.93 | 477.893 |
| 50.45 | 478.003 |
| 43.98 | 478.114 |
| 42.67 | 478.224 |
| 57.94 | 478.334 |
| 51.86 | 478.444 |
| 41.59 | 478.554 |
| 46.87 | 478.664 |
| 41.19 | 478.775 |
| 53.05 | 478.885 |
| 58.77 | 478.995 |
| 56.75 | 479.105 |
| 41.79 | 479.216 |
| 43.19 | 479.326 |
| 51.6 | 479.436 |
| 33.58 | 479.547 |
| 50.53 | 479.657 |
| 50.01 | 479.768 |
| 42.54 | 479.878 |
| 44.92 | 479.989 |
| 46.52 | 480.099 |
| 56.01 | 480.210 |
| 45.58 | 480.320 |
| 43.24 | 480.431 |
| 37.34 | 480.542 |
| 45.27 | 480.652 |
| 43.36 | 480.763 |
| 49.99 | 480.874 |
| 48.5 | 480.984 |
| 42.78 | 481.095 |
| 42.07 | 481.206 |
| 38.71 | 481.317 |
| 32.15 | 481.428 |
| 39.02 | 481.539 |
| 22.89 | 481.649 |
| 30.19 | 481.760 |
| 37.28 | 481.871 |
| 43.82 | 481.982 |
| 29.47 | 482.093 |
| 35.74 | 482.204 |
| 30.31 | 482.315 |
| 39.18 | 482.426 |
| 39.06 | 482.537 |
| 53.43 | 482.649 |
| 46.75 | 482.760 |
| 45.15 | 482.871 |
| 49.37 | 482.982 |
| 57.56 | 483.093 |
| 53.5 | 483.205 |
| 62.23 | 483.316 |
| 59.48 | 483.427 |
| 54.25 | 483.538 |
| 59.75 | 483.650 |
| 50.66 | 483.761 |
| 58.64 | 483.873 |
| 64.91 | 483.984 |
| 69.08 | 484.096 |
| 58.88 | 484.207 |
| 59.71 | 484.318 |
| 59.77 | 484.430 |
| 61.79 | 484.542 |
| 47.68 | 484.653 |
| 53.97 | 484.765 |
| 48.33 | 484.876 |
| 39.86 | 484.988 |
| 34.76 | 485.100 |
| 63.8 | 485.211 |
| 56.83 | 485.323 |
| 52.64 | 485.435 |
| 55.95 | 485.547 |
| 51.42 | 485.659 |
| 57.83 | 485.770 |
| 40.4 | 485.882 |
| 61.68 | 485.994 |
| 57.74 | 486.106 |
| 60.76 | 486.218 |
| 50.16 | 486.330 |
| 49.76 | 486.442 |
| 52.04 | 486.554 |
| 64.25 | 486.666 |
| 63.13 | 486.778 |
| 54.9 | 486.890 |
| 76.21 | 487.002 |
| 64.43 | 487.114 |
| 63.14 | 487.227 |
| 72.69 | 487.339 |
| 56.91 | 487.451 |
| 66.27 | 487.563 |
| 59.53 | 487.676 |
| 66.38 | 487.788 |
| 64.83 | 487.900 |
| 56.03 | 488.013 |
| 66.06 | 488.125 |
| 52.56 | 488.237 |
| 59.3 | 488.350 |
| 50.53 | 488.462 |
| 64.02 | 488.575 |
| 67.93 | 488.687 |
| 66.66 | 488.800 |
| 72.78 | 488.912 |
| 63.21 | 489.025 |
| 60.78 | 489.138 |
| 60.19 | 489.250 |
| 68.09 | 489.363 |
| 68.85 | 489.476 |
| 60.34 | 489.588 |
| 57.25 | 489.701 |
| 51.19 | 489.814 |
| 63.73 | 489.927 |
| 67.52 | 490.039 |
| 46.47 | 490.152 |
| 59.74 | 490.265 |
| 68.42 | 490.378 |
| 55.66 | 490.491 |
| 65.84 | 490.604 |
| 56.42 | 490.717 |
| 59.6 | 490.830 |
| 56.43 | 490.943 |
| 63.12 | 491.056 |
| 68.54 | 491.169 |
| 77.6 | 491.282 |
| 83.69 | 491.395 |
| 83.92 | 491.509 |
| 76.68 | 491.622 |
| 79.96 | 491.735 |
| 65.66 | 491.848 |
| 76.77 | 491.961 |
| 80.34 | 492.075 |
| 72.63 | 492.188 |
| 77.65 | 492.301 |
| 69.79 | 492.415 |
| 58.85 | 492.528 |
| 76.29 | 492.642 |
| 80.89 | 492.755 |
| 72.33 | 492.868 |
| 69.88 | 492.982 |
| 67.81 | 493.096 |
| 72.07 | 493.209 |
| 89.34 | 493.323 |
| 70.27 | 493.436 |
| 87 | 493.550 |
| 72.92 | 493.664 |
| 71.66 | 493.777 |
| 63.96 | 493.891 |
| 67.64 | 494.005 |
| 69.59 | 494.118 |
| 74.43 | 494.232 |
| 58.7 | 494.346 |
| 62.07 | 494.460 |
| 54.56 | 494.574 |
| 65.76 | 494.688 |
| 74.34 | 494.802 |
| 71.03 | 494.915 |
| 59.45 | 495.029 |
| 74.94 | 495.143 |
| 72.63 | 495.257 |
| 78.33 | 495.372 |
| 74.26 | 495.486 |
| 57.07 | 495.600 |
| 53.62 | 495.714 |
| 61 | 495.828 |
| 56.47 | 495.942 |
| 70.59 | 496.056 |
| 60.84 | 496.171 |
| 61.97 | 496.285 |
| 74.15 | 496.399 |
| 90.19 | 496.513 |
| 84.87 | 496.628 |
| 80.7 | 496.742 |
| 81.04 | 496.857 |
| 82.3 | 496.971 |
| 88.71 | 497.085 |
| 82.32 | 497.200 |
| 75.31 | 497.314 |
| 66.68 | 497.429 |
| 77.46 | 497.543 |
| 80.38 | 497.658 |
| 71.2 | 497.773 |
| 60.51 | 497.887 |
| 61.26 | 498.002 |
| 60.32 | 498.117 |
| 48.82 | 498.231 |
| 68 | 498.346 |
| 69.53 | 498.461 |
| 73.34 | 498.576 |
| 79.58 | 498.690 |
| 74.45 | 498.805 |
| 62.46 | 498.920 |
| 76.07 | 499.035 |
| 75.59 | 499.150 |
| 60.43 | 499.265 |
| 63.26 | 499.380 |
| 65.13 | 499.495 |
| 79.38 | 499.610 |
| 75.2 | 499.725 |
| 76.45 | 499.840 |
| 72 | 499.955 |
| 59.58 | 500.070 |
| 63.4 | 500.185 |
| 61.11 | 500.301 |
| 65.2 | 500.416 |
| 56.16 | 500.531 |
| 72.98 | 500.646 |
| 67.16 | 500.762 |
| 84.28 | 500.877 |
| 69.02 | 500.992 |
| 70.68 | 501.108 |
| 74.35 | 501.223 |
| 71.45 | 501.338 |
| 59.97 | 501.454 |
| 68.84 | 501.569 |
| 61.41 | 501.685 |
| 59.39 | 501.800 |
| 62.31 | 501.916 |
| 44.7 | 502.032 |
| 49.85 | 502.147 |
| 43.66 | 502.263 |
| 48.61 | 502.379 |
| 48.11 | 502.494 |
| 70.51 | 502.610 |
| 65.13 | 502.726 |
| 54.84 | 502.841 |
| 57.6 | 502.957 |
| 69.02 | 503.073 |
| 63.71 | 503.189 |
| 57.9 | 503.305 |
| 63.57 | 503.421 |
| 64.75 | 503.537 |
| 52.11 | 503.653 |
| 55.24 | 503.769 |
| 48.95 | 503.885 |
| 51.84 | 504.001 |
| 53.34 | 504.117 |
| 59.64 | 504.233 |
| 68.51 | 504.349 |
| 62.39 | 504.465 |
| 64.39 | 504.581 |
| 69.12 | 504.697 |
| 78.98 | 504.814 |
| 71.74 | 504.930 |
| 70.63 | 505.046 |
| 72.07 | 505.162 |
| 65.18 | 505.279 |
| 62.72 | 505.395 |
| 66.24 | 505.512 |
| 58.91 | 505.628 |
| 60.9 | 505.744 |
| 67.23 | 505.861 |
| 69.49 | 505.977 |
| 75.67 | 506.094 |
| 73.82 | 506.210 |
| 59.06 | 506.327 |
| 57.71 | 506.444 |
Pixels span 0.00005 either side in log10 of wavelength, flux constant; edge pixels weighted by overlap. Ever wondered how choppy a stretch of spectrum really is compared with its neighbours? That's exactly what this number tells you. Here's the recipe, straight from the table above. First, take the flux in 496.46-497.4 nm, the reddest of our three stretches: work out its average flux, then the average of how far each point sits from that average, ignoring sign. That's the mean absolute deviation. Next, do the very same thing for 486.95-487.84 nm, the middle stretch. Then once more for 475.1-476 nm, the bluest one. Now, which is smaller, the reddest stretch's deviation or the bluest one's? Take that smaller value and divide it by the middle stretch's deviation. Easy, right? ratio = 0.76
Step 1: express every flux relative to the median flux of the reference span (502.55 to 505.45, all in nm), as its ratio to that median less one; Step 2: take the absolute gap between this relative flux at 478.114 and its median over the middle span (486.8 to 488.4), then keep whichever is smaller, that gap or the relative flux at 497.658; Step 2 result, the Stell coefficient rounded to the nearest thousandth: 0.262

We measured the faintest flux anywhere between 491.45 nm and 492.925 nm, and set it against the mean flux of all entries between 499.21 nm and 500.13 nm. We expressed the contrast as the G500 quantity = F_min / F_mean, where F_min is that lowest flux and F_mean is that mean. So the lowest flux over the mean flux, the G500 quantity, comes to 0.85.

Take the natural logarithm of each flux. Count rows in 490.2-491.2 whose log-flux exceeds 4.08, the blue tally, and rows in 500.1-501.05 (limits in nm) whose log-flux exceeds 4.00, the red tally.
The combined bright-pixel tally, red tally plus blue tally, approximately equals 14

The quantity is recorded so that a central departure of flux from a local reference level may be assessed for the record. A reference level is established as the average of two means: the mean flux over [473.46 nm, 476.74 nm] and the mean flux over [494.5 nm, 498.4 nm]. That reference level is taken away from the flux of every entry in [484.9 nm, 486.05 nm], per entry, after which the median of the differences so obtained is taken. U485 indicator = -10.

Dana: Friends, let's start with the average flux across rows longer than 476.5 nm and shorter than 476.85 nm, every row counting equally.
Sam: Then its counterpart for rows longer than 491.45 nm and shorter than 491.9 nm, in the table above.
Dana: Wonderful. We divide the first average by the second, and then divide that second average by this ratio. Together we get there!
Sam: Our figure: 88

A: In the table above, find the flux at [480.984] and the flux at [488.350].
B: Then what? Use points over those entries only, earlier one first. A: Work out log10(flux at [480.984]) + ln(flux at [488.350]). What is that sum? 5.77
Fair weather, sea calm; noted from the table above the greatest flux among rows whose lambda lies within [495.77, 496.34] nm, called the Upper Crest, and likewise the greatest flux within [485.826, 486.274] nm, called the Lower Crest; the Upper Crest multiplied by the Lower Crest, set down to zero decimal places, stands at 4354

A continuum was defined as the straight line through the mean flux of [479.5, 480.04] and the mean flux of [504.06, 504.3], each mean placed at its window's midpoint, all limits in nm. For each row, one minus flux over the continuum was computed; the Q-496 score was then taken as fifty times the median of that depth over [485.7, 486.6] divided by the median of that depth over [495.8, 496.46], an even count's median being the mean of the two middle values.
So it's 45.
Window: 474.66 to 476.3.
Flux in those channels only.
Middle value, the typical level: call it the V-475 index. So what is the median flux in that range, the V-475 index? 60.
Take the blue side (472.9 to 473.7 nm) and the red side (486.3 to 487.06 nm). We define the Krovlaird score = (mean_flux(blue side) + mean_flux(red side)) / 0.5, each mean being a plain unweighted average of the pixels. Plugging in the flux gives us 230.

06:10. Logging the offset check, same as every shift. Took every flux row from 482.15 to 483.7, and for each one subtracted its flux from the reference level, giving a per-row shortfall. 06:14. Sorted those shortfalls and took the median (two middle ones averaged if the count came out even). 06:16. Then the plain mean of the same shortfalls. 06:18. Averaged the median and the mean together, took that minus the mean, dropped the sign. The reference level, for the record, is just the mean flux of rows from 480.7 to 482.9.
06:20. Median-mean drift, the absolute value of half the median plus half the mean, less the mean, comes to 1.2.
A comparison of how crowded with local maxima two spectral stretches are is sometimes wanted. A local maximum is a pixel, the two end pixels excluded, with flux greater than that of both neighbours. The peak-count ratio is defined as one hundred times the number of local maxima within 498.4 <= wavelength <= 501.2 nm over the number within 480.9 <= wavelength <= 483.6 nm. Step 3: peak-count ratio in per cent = 114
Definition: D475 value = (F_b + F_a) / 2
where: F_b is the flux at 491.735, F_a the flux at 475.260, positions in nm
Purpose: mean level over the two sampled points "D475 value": 72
